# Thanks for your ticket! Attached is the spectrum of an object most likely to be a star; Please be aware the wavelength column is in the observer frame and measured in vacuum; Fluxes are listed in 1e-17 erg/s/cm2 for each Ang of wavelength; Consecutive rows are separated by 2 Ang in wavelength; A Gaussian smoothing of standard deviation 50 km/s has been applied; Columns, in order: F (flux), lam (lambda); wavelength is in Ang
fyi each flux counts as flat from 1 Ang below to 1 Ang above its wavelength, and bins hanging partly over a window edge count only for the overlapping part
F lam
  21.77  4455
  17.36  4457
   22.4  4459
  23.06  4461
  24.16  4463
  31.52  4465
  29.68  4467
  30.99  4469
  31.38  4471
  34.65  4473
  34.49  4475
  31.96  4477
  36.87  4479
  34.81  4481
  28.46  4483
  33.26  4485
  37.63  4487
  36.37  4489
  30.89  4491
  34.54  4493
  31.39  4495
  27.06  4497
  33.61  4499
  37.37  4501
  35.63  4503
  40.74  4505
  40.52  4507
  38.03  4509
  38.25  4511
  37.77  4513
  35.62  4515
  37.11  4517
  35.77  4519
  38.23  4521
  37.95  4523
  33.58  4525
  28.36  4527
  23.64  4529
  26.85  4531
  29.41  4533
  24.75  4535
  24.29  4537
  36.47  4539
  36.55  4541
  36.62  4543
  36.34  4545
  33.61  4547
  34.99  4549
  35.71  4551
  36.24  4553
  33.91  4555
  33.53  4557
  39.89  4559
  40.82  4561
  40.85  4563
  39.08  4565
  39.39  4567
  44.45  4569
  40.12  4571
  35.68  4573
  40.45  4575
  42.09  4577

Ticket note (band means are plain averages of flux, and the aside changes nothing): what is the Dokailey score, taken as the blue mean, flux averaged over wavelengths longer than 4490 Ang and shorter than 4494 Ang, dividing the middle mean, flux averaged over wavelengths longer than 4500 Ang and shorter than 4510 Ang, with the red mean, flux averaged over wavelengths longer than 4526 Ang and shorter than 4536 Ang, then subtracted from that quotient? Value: -25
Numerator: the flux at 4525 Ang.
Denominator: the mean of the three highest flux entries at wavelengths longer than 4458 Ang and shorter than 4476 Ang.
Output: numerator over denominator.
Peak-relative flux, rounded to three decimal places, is 1.001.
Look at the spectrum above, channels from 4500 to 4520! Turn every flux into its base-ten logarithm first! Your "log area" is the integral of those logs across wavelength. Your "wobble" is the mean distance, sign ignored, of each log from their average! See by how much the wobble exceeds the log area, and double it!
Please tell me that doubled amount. -63.0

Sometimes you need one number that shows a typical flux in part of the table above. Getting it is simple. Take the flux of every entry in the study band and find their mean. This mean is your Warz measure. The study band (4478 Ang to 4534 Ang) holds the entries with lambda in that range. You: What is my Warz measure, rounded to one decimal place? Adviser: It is 34.3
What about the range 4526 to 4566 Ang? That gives 33.6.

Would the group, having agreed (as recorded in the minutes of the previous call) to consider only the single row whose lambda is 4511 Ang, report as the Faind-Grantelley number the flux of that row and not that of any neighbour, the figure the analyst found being 38.25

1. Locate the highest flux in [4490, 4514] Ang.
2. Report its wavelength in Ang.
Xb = 4505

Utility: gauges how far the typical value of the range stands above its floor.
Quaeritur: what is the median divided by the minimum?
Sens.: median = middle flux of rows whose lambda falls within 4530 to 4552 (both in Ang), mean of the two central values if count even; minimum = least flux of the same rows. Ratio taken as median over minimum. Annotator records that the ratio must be 1.44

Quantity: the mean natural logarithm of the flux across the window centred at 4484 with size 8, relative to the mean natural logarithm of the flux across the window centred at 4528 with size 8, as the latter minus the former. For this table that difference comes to -0.18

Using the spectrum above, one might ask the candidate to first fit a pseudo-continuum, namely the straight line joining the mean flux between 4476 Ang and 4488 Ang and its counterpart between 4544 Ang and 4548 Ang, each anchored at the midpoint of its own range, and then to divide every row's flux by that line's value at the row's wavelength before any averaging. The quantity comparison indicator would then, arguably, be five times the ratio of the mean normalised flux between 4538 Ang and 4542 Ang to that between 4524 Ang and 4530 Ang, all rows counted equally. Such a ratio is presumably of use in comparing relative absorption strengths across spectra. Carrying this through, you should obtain 6.4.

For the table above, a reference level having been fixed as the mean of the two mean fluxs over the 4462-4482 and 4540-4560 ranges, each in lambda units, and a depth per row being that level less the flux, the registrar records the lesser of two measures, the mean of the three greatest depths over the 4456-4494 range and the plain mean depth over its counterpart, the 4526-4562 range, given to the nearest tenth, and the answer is 1.0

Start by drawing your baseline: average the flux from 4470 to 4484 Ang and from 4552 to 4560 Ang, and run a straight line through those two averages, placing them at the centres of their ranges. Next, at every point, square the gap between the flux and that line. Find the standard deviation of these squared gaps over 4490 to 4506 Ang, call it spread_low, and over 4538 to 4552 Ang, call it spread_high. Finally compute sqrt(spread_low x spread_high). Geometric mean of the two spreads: 5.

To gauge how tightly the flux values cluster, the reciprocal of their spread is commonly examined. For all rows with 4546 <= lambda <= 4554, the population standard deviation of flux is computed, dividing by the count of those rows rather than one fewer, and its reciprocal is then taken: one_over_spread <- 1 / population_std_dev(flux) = 1.0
